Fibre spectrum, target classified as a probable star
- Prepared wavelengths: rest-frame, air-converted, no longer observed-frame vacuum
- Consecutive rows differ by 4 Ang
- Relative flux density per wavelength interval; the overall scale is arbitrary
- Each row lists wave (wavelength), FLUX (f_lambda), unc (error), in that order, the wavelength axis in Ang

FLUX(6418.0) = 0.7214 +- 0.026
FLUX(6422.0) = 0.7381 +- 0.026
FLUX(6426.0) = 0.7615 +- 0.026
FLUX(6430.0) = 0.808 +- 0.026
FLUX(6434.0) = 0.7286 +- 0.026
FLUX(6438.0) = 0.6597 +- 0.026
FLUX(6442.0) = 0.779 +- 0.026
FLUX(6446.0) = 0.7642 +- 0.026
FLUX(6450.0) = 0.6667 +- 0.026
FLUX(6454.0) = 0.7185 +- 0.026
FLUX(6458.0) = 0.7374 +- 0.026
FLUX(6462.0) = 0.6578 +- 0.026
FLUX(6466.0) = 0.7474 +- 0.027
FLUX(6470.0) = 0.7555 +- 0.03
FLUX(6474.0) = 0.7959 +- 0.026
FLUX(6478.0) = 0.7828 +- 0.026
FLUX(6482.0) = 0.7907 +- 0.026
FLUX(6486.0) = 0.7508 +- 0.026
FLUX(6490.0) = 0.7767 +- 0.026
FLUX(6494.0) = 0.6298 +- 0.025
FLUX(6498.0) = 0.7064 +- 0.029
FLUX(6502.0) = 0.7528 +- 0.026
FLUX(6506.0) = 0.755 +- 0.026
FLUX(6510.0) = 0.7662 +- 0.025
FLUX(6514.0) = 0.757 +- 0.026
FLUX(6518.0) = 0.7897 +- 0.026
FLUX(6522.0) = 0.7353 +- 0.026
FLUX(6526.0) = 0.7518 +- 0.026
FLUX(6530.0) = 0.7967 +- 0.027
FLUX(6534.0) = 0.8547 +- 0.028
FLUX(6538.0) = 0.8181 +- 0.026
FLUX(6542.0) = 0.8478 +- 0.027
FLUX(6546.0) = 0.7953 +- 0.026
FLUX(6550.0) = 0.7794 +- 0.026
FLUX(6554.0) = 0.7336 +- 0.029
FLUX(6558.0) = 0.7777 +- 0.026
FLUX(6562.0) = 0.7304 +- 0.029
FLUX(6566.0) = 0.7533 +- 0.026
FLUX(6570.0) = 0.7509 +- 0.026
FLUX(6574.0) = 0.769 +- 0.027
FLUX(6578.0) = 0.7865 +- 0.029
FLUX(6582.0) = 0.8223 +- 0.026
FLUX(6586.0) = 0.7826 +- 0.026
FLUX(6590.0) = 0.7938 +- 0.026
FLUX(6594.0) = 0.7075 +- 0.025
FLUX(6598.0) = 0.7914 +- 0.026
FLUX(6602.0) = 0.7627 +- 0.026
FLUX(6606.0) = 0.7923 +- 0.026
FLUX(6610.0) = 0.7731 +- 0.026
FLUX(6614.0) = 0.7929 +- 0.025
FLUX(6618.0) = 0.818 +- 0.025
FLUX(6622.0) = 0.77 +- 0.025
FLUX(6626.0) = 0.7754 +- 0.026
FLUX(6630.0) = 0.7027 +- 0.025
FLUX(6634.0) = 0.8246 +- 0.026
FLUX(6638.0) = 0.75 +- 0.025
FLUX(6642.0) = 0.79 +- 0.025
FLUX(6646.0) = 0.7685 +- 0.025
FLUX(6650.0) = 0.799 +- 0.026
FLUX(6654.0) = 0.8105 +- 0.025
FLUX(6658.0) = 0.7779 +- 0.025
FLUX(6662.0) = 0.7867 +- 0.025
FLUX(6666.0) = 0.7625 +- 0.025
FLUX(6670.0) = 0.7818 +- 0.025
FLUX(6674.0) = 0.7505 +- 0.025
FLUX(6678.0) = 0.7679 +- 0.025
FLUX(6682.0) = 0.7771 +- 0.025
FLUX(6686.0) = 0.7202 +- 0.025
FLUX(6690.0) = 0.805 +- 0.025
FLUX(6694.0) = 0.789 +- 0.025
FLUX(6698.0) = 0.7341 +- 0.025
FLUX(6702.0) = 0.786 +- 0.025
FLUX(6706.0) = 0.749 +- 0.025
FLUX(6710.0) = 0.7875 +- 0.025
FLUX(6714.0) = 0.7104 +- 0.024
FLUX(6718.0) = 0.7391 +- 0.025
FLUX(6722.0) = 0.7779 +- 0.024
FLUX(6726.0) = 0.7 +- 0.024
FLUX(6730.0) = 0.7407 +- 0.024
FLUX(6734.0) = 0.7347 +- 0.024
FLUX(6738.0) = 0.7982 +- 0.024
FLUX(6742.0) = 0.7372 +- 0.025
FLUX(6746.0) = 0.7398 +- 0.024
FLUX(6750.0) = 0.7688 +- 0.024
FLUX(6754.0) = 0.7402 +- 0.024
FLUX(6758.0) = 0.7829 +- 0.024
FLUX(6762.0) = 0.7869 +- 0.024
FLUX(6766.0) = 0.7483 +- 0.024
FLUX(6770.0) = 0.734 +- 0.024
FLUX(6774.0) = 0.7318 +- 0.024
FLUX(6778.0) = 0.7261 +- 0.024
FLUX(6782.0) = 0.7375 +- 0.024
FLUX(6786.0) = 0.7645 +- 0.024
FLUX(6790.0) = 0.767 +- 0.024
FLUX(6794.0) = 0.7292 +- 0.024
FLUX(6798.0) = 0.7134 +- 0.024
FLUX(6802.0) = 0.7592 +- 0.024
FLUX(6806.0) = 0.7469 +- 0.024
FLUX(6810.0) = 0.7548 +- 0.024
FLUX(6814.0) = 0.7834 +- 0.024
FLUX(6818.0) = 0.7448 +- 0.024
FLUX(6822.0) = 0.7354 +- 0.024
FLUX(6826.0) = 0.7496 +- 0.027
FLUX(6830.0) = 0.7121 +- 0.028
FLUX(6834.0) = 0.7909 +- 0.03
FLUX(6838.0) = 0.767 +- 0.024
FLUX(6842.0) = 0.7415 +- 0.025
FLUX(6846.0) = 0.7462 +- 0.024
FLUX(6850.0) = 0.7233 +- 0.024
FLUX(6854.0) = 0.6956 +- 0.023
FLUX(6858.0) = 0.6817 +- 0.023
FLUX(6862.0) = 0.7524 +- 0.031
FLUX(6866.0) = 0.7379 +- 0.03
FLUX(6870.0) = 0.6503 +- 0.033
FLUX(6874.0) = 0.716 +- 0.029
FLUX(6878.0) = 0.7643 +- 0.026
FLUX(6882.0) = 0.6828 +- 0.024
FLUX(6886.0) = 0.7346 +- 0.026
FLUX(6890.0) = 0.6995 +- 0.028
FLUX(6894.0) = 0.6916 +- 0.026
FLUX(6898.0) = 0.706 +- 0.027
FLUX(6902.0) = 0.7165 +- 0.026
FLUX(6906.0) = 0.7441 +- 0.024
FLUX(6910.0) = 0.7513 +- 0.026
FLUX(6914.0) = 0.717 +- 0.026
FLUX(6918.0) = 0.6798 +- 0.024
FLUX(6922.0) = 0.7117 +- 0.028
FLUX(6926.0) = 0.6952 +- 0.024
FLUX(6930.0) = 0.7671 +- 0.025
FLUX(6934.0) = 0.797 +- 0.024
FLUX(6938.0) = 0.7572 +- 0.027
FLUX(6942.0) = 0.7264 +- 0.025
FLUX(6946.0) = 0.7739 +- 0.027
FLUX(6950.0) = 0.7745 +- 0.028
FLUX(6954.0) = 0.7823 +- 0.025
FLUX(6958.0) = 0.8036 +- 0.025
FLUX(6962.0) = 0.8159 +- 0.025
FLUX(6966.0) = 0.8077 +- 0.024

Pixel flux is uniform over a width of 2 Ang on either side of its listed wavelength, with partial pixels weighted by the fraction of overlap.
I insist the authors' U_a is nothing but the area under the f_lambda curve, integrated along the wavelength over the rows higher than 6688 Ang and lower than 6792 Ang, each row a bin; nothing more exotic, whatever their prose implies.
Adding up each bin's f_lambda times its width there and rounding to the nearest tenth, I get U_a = 78.5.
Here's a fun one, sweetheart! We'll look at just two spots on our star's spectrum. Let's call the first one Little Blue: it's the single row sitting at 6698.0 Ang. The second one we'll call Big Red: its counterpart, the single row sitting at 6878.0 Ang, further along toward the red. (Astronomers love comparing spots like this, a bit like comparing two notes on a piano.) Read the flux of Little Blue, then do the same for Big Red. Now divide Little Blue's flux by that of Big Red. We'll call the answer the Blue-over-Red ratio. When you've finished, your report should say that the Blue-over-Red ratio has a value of 0.96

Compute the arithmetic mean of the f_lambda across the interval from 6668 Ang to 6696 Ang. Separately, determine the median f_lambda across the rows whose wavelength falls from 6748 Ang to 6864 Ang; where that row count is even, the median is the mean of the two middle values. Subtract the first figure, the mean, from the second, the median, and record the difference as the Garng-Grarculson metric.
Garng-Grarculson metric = -0.02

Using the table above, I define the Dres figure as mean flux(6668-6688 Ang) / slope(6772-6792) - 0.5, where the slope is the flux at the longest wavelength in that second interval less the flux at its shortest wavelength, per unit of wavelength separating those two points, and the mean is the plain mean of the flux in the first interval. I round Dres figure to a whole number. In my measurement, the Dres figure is 345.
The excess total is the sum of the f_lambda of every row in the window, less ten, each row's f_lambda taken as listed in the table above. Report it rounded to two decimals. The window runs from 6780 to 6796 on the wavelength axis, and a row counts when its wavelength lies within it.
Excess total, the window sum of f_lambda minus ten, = -7.00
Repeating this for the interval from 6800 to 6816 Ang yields -6.96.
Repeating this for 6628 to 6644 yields -6.93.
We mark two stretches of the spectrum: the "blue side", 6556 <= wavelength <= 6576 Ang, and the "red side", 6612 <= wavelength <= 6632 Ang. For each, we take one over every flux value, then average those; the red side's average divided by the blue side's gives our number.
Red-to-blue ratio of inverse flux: 0.98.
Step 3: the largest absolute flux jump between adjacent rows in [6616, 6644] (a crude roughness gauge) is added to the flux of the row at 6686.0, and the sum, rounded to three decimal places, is 0.842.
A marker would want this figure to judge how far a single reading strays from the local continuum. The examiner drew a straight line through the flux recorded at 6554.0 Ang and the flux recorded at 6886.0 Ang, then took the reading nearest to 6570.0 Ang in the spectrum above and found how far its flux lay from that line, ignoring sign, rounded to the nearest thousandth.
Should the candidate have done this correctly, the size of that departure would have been 0.017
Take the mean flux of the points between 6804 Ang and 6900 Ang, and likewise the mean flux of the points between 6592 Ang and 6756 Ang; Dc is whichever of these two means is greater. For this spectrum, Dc 0.766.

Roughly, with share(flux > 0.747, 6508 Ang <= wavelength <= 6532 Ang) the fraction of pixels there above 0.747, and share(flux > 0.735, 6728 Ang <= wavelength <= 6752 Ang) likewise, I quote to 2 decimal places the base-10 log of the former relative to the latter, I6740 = 0.00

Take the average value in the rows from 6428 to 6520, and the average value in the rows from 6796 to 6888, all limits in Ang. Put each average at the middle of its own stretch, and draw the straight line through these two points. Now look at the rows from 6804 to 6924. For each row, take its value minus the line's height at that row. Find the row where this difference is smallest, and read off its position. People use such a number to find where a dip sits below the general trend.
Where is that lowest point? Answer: 6870.0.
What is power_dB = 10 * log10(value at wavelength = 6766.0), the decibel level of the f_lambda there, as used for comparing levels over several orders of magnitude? -1.26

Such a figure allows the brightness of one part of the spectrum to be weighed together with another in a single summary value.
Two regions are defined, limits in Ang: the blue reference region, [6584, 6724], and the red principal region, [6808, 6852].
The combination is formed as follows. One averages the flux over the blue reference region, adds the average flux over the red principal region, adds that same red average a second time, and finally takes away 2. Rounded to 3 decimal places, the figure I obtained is 0.271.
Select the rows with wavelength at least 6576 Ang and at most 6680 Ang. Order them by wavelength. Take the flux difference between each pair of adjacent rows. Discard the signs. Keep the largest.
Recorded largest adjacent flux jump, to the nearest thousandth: 0.122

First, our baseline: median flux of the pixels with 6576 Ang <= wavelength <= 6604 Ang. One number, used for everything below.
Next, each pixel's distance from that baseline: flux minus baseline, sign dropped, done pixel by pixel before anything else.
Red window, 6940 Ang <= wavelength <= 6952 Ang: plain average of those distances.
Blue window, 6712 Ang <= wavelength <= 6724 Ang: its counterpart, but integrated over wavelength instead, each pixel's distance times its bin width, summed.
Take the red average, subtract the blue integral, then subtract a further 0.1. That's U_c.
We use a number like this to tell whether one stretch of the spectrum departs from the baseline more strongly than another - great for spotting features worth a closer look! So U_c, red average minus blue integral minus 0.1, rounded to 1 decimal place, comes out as -0.6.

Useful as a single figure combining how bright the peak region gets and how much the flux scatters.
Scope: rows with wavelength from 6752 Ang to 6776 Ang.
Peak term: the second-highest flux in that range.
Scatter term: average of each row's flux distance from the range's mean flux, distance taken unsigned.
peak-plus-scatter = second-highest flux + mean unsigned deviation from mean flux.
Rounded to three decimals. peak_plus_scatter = 0.803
